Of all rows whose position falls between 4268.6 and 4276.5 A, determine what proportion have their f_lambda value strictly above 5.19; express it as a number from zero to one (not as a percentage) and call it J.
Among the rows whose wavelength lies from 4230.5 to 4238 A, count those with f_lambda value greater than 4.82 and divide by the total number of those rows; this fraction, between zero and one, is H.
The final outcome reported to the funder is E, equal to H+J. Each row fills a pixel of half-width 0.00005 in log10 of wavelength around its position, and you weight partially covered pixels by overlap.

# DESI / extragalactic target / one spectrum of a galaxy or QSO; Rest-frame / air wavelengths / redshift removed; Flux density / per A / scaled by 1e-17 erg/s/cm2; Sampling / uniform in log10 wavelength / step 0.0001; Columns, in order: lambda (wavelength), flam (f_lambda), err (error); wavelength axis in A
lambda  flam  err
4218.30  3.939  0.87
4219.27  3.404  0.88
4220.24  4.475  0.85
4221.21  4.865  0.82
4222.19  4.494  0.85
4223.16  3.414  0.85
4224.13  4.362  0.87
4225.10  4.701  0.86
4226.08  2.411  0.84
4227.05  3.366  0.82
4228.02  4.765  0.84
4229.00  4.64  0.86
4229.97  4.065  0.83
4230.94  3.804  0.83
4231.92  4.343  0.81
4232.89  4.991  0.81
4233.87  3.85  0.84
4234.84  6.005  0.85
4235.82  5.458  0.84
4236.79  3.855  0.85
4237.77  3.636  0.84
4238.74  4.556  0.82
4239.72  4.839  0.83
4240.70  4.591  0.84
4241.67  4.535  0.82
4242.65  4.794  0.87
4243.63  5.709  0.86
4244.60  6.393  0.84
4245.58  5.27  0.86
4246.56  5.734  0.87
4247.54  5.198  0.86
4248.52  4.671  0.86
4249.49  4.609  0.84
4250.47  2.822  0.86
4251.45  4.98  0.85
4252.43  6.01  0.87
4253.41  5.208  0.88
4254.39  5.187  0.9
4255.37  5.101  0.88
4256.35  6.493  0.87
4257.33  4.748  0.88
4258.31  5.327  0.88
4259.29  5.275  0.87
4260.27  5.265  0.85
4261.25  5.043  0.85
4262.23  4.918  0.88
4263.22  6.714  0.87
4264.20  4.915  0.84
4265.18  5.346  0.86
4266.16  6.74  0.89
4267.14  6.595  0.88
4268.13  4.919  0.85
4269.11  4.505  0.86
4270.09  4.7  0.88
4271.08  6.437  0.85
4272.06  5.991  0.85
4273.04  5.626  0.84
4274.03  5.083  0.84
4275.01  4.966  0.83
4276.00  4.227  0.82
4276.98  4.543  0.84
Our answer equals 0.75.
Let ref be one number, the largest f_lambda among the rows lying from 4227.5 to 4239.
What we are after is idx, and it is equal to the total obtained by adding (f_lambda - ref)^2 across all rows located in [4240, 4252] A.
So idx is 22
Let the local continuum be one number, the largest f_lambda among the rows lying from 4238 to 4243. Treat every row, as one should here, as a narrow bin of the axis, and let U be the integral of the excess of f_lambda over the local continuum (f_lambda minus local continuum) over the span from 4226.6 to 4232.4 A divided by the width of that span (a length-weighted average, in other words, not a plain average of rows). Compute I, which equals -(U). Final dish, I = 0.7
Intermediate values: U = -0.7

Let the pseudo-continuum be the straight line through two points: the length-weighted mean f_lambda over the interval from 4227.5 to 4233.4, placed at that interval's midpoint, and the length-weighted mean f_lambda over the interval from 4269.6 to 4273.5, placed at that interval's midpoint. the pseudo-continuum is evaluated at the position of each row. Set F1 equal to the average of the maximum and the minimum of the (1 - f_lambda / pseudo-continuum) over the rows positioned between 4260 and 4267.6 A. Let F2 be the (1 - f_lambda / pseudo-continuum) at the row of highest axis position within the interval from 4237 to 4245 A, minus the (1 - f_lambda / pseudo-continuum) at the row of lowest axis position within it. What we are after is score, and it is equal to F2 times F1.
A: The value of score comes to 0.036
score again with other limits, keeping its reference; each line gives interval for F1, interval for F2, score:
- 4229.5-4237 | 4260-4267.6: 0.015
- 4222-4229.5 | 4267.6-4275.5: 0.004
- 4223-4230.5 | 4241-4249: 0.002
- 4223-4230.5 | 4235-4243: 0.032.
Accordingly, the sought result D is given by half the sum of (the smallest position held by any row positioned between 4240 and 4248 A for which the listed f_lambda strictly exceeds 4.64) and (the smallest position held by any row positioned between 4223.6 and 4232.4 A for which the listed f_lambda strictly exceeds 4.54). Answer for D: 4233.9 A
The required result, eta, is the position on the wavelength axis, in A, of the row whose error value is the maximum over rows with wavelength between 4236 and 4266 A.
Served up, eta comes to 4254.39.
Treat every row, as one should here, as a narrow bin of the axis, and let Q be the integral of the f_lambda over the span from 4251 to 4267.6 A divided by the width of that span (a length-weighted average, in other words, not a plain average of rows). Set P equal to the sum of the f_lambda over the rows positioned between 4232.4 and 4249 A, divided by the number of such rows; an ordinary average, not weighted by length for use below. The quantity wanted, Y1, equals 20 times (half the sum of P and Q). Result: 105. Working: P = 4.9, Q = 5.5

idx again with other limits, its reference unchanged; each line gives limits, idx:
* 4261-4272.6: 10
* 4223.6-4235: 45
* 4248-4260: 20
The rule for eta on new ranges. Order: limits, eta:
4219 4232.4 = 4219.27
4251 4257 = 4254.39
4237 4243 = 4242.65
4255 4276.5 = 4266.16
